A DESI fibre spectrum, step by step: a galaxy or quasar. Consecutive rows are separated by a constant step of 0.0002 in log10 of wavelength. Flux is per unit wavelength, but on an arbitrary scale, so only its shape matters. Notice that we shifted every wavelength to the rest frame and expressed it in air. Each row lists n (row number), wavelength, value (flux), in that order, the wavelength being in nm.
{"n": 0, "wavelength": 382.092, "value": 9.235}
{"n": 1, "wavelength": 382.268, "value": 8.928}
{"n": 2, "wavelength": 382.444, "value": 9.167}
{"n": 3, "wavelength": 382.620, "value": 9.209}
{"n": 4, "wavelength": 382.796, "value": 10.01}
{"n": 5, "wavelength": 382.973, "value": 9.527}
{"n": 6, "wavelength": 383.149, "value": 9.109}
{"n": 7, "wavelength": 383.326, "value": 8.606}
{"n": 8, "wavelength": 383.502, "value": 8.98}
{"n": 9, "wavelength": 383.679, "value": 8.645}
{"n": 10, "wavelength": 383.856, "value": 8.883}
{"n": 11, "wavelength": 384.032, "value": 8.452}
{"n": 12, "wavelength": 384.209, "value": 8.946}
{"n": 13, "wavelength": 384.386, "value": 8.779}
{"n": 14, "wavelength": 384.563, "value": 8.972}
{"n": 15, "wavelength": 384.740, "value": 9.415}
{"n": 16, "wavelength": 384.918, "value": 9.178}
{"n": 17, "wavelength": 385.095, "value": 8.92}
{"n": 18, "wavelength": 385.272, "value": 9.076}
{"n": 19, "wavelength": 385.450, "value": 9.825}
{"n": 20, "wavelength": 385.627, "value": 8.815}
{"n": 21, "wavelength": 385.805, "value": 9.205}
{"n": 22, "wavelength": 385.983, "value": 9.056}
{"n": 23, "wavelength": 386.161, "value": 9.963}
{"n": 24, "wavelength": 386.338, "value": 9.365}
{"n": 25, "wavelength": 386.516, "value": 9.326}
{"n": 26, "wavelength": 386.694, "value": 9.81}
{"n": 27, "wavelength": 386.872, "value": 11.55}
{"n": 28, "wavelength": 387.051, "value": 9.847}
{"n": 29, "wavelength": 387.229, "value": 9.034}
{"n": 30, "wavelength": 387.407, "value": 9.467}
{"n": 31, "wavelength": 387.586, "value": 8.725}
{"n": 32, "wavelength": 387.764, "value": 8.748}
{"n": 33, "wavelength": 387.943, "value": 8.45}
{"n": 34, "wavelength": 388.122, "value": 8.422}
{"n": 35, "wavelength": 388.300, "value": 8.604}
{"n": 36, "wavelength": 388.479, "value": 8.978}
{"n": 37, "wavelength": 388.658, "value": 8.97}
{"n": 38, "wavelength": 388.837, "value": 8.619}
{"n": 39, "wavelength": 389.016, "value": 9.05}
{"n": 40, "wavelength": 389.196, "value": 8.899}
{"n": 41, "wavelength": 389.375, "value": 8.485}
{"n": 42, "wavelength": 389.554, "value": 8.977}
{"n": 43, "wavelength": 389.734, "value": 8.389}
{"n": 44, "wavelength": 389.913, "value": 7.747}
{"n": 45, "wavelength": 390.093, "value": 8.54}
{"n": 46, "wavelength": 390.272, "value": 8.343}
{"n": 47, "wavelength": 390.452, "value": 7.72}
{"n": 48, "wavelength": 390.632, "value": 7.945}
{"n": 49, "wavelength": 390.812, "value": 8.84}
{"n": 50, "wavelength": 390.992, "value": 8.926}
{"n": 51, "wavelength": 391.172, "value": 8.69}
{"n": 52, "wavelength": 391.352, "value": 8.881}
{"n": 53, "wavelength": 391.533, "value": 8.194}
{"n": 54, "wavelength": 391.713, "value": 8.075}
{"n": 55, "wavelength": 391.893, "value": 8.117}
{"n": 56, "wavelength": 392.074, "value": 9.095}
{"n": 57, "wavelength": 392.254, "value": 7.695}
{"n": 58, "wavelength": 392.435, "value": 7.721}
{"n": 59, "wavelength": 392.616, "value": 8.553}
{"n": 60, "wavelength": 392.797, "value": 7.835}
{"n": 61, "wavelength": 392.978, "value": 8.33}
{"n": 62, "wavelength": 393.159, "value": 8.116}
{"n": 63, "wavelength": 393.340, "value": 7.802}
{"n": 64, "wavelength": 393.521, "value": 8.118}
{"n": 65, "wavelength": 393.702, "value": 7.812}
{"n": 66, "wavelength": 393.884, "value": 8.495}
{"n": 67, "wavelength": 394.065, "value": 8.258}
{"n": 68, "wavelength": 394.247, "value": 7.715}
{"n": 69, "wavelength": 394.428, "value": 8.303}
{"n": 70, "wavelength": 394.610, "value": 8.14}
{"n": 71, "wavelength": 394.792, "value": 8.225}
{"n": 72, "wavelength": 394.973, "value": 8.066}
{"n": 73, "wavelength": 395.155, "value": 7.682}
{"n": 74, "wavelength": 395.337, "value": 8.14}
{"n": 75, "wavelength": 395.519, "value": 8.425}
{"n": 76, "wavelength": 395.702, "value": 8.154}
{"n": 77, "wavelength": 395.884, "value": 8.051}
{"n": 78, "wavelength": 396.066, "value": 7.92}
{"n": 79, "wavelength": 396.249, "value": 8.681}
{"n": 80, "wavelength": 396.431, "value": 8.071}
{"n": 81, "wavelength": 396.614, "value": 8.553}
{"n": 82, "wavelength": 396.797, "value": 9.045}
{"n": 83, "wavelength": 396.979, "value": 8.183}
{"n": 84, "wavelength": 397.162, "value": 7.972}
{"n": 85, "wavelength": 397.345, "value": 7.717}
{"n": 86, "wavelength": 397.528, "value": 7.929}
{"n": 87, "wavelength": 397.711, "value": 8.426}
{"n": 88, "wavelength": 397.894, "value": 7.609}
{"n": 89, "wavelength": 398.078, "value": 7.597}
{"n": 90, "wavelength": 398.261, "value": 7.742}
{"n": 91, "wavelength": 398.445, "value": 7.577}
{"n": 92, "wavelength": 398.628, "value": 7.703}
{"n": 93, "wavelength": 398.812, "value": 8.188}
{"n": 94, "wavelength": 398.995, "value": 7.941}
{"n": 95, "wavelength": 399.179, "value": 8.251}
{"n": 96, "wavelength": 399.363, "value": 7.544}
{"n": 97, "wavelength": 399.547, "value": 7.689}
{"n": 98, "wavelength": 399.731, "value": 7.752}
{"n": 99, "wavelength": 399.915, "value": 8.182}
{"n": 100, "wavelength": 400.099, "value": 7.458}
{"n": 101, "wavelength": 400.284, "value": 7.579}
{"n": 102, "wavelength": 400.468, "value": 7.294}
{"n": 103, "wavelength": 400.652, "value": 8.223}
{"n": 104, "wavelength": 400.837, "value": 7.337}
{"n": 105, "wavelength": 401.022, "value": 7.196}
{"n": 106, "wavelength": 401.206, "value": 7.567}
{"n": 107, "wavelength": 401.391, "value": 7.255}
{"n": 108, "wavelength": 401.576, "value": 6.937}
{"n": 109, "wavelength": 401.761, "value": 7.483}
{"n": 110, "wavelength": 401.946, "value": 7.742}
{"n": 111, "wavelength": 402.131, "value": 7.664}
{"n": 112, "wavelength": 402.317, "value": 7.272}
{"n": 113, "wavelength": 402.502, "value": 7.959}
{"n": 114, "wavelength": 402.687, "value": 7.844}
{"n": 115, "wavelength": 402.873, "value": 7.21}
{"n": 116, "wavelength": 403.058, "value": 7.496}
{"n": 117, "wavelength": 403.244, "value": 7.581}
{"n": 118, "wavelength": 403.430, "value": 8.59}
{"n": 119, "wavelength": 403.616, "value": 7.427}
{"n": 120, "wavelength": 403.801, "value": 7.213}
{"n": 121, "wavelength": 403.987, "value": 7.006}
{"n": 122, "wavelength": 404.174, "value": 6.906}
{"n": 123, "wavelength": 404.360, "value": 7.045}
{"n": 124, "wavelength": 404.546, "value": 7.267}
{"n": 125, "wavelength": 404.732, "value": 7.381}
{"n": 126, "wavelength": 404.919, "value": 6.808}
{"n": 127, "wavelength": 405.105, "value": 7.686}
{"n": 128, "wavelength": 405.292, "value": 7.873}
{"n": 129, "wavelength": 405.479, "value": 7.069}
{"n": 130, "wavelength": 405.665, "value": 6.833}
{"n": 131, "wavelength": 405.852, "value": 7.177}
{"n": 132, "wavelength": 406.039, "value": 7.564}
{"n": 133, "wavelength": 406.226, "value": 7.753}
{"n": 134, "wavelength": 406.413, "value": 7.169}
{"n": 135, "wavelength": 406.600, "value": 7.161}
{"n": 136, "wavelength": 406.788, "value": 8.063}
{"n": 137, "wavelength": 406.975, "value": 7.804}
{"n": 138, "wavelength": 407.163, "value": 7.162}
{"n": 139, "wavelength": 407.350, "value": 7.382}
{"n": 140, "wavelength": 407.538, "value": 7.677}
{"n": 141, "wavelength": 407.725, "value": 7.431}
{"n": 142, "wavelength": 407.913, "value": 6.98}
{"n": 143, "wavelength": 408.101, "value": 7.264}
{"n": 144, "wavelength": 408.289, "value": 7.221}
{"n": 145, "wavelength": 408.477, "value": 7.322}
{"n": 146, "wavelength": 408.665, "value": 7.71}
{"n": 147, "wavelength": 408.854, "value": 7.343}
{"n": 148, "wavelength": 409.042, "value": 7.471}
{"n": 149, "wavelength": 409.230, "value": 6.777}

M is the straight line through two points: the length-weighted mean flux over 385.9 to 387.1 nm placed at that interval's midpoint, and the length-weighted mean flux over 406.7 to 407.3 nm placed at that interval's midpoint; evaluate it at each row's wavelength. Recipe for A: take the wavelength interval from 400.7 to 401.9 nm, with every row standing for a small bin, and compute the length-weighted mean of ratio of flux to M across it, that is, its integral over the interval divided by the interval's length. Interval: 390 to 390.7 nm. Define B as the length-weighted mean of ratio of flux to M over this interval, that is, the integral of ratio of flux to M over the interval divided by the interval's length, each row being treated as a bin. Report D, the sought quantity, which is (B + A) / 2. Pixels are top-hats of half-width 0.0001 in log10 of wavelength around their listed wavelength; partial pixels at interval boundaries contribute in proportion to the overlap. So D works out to 0.876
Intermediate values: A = 0.889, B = 0.86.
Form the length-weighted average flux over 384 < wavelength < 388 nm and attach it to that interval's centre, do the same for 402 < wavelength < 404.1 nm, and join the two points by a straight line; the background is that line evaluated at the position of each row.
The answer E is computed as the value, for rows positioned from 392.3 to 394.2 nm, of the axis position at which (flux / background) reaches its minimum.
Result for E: 392.435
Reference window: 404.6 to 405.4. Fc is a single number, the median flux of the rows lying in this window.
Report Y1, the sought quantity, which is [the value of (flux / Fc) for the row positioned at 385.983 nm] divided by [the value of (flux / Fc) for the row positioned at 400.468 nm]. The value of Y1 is 1.24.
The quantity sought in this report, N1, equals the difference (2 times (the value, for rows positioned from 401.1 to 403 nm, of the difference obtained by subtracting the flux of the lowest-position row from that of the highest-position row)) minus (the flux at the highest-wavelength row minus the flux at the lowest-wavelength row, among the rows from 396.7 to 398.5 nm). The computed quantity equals 0.8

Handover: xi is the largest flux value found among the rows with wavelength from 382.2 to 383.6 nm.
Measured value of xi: 10.01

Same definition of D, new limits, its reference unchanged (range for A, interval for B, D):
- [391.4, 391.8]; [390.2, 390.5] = 0.867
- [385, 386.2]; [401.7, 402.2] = 0.930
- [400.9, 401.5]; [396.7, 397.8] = 0.915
